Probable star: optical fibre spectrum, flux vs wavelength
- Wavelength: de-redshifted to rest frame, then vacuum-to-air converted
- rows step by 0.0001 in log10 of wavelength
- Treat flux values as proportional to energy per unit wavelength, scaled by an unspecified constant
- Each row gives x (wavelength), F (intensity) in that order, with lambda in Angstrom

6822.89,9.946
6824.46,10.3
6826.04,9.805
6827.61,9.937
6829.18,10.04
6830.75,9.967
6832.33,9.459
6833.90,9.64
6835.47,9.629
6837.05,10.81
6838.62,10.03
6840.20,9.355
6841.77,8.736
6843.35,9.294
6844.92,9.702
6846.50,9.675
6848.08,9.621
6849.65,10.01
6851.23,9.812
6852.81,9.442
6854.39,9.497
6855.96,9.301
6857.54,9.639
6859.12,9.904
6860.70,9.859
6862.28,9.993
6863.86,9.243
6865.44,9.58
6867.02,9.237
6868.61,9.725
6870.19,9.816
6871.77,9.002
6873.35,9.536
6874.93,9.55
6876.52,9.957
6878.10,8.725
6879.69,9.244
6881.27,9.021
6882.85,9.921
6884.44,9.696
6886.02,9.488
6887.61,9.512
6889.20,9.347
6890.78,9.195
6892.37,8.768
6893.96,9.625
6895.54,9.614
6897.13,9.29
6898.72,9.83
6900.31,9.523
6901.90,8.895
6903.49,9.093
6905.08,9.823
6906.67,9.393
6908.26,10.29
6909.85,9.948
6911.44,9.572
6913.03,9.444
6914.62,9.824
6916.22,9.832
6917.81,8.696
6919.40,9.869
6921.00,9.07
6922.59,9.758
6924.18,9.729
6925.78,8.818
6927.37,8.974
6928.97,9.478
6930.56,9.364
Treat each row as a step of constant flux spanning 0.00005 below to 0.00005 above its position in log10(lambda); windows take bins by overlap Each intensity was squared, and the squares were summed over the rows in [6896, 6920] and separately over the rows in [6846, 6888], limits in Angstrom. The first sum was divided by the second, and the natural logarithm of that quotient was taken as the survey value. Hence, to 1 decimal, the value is -0.6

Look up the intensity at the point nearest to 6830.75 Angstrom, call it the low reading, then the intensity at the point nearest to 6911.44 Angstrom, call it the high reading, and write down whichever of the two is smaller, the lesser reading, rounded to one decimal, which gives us 9.6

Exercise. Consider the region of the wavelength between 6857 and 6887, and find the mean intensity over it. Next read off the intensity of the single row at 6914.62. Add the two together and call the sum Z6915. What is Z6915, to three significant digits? 19.4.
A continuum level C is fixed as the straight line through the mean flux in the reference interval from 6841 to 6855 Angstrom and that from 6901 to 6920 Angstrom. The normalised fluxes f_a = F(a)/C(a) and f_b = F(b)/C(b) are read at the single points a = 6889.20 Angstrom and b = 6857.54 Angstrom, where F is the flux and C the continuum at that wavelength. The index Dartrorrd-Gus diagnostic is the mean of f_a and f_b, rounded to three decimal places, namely 0.995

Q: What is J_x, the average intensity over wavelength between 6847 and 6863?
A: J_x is 9.71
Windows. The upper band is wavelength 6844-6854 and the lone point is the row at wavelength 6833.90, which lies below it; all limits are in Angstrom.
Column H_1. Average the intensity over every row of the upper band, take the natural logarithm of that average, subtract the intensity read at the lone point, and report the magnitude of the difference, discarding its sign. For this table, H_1 7.37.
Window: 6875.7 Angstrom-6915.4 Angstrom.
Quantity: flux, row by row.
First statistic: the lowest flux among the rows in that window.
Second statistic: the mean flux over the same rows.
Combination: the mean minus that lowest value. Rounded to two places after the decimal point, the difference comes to 0.76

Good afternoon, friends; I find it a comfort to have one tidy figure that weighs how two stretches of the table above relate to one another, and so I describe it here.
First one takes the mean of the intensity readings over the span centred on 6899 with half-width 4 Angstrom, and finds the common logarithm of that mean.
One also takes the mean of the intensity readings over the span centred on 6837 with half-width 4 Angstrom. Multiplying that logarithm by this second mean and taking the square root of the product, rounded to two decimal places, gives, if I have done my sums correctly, 3.10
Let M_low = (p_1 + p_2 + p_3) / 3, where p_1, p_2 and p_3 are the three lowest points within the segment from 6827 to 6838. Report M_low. 9.6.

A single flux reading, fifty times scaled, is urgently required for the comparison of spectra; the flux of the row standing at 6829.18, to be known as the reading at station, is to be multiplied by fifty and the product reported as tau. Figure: 502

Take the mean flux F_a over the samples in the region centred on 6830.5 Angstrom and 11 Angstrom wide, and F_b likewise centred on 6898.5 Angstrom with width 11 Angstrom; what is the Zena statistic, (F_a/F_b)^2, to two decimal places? 1.08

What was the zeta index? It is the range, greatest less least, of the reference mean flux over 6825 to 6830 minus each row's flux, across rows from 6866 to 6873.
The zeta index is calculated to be 0.81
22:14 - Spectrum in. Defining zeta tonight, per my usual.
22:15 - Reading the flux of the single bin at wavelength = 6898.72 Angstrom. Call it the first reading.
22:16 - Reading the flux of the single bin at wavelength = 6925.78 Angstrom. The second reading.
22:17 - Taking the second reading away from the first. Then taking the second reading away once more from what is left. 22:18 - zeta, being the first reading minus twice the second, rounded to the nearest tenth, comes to -7.8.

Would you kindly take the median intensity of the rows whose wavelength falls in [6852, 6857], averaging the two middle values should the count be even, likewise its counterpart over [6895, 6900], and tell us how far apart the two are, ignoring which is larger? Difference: 0.17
